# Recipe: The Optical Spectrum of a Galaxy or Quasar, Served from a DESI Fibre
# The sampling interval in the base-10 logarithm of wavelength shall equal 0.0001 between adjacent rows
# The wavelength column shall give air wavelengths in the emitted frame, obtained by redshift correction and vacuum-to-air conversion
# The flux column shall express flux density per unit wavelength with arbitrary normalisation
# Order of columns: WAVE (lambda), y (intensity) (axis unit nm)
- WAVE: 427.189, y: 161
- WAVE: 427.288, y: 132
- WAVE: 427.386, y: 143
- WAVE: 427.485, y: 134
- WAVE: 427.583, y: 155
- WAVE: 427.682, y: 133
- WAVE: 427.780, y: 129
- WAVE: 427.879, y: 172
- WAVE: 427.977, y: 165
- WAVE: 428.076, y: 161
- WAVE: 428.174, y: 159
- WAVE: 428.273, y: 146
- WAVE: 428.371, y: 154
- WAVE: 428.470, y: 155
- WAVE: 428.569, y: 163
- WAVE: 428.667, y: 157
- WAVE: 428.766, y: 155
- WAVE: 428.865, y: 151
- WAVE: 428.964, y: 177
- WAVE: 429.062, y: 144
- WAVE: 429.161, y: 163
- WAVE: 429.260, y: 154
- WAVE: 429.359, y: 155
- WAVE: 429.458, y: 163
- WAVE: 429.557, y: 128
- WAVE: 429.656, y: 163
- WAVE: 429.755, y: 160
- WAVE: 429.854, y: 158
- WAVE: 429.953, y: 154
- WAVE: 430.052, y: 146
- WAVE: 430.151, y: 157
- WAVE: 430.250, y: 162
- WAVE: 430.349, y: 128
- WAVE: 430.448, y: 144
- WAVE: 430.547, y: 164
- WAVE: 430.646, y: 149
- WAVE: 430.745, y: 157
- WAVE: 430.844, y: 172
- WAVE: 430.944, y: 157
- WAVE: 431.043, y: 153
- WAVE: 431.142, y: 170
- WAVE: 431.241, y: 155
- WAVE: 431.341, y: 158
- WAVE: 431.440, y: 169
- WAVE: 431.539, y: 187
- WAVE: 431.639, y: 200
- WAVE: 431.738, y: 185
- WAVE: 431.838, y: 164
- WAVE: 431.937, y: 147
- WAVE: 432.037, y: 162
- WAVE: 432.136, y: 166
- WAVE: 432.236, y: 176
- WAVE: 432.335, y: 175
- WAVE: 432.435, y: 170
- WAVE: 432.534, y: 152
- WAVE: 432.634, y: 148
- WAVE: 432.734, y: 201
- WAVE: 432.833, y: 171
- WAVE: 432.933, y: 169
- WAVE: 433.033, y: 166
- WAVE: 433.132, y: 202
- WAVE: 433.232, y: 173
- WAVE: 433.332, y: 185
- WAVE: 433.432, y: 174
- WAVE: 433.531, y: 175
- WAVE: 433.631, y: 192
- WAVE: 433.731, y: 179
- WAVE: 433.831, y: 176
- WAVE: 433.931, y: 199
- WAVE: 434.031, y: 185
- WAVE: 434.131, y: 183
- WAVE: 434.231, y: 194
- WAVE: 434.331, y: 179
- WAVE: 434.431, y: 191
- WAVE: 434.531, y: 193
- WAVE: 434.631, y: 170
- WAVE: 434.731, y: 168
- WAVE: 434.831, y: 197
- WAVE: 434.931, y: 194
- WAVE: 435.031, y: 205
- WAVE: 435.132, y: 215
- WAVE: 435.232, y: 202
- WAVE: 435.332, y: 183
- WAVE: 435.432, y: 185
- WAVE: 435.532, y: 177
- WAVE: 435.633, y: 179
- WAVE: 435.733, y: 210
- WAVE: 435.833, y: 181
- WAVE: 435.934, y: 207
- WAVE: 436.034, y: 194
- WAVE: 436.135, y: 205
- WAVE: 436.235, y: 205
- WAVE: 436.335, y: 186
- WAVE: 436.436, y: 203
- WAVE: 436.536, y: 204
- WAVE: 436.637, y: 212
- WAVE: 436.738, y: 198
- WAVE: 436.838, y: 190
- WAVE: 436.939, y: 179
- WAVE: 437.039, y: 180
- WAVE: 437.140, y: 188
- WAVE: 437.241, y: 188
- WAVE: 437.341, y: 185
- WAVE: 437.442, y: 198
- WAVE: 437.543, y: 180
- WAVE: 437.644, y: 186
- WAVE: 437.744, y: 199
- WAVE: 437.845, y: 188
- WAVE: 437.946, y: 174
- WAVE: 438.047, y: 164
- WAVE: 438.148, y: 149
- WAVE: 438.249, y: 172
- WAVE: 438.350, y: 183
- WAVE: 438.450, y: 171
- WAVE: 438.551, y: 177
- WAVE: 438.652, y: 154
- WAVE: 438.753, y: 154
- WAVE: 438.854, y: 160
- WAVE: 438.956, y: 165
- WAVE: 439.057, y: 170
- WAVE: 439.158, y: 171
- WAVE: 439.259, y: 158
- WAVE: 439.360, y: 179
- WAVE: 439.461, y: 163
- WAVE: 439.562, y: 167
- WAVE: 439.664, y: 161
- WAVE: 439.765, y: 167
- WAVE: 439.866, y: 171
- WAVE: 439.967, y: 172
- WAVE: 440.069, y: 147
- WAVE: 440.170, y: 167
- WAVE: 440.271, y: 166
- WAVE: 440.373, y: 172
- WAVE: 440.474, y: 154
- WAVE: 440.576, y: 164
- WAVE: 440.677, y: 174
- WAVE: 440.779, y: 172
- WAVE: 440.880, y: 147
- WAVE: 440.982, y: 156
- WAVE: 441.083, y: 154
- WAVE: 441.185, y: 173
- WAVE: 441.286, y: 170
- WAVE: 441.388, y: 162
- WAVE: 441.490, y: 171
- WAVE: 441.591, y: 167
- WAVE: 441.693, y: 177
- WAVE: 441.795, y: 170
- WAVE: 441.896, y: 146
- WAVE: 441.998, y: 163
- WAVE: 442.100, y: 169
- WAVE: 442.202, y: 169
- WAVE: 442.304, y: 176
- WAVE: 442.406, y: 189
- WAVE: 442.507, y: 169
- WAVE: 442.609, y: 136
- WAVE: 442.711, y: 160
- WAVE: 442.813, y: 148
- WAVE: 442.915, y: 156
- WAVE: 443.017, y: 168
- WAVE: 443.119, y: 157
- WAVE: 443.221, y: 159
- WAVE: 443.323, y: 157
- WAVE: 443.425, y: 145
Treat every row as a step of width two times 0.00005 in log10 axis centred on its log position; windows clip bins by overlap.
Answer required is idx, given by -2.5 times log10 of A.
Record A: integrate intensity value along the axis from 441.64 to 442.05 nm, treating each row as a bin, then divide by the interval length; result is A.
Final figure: -5.54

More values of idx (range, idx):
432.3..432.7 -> -5.52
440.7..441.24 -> -5.52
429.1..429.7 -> -5.47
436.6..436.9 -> -5.74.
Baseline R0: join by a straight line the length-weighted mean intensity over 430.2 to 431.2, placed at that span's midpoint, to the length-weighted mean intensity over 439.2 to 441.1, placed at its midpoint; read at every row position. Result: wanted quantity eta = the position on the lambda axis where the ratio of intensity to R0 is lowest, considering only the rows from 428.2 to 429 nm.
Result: 428.273 nm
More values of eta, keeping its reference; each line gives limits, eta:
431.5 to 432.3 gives 431.937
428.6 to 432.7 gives 430.349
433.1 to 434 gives 433.232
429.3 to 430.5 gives 430.349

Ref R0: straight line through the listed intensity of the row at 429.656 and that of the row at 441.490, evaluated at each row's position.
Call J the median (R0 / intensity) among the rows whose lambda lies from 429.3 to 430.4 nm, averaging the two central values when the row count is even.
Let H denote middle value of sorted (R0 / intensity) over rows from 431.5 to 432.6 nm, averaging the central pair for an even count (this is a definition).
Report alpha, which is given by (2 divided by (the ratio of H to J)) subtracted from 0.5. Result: -1.65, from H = 0.97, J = 1.04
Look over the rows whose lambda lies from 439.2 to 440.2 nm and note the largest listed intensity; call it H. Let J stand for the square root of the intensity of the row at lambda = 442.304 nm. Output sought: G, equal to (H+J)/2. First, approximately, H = 179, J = 13.3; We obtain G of 96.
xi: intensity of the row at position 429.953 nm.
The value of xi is 154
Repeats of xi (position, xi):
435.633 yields 179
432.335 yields 175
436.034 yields 194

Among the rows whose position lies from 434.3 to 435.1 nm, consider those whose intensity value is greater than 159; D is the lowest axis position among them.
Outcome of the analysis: 434.331 nm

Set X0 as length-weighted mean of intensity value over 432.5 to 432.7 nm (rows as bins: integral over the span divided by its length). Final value 153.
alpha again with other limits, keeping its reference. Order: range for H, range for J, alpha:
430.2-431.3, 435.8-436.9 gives -1.08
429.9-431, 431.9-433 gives -1.37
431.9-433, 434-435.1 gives -1.28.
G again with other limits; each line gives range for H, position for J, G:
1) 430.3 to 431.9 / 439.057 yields 107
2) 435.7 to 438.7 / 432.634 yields 112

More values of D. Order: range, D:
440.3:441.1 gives 440.373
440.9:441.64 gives 441.185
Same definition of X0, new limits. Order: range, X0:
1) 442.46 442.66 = 152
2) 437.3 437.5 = 191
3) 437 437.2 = 184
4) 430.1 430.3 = 159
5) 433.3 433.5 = 179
